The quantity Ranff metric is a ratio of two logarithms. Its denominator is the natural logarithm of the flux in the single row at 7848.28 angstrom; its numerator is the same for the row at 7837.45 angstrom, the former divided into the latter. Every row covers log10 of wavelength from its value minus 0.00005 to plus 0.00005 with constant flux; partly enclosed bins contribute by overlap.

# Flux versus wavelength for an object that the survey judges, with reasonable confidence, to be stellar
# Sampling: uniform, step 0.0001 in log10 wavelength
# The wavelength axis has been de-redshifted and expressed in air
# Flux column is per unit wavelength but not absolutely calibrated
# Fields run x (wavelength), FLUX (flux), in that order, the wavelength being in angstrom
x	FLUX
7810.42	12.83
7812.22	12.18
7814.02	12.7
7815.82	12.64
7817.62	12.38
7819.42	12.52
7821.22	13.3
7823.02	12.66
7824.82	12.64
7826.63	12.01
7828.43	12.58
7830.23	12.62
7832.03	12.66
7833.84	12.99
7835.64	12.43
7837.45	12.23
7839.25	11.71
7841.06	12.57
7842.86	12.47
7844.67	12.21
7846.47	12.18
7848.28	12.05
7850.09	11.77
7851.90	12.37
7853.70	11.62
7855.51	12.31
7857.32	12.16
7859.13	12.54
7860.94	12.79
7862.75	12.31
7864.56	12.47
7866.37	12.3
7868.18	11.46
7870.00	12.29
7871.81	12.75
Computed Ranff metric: 1.01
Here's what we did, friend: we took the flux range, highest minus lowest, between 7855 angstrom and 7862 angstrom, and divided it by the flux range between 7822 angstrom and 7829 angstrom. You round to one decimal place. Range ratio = 1.0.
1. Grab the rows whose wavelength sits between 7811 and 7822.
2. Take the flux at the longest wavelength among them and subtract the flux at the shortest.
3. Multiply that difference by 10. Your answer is 11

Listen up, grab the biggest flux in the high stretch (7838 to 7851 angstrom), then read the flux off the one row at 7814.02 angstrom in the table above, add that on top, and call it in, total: 25.3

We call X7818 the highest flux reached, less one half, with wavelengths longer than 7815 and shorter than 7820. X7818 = 12.1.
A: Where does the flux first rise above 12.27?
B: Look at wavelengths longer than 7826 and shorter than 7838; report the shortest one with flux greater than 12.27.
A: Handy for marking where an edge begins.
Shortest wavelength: 7828.43 angstrom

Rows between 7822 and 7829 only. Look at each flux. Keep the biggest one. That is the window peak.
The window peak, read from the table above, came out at 12.66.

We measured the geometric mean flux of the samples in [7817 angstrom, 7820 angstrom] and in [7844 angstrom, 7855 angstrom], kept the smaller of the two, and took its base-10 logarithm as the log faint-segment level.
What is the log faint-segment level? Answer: 1.08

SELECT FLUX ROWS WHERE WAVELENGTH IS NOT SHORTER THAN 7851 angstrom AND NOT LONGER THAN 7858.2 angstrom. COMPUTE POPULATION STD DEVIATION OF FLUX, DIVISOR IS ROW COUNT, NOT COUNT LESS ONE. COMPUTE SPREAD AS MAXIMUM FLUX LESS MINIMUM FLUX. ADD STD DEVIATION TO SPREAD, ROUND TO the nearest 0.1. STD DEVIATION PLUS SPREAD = 1.0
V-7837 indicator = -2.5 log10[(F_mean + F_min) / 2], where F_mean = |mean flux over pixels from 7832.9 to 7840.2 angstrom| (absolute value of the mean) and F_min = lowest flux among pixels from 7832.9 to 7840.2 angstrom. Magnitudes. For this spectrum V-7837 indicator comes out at -2.70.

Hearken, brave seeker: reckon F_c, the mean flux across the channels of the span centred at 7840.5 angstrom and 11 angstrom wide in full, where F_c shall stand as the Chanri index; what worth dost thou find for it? 12.27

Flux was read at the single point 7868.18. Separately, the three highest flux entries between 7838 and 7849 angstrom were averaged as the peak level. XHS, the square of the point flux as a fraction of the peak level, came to 0.85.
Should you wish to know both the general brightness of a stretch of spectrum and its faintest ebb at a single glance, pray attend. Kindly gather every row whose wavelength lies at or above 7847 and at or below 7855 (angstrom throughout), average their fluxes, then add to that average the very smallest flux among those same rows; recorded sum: 23.6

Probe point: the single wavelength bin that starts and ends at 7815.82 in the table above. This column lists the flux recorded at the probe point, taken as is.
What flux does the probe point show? 12.64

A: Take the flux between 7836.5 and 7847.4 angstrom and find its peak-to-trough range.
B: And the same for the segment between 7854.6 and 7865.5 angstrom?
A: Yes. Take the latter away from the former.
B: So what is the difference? 0.23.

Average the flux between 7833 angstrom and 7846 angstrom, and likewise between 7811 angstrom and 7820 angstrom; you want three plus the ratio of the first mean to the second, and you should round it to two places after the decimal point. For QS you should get 3.99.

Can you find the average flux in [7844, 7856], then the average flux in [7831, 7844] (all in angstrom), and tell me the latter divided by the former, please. 1.03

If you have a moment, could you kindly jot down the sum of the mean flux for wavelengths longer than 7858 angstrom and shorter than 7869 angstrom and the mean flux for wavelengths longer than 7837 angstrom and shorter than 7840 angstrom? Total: 24.3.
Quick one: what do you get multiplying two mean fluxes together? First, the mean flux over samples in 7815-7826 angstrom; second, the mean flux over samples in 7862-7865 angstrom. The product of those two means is 157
